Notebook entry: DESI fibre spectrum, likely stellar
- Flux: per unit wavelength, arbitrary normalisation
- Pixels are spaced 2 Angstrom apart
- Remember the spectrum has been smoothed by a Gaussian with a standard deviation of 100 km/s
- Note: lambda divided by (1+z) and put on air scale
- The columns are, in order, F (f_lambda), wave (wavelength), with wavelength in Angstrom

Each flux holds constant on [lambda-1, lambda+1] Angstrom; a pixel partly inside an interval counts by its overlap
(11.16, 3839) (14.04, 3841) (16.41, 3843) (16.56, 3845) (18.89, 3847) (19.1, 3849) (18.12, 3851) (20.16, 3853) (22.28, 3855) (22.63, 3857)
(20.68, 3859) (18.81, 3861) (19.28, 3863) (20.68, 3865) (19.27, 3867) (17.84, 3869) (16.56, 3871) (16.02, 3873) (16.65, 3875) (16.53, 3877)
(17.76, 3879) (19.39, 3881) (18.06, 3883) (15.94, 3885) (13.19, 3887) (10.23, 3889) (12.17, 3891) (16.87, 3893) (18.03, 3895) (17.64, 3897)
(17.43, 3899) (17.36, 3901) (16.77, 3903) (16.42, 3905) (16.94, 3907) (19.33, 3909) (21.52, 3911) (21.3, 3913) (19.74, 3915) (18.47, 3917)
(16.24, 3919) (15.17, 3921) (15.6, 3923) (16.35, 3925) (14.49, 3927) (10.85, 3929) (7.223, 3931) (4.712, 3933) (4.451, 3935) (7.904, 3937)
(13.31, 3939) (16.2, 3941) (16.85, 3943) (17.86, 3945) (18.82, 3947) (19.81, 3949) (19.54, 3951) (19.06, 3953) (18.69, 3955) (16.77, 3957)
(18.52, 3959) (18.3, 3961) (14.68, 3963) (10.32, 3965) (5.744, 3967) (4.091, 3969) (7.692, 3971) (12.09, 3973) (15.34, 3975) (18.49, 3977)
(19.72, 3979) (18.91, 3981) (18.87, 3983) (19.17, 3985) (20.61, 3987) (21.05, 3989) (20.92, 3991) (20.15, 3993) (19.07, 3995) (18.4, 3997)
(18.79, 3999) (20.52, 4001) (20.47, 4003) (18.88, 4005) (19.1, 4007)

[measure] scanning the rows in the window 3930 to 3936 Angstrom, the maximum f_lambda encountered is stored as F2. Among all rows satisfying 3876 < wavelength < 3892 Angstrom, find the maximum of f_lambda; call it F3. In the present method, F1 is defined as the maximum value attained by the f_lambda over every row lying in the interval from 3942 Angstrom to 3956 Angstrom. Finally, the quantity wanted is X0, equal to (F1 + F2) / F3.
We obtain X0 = 1.4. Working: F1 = 19.81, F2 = 7.223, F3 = 19.39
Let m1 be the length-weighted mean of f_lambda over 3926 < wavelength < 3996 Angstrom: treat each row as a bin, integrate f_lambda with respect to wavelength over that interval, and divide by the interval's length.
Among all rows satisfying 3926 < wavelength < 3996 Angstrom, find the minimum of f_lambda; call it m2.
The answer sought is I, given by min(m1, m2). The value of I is 4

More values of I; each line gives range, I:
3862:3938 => 4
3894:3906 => 16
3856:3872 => 17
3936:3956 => 8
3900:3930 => 11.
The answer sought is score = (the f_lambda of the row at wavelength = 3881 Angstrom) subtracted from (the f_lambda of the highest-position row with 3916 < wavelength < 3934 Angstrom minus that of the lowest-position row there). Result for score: -33.1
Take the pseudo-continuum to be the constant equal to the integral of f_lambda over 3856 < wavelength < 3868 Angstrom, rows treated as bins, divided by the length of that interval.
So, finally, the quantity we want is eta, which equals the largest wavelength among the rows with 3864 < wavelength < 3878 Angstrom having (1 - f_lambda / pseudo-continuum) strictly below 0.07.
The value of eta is 3867 Angstrom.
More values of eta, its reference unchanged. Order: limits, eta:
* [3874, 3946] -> 3915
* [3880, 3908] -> 3881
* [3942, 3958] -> 3953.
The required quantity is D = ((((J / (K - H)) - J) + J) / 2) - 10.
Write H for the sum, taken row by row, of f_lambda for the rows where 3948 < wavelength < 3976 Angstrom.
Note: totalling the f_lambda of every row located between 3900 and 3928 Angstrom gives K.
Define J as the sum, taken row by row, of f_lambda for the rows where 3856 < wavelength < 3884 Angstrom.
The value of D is -7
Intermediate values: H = 201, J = 260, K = 246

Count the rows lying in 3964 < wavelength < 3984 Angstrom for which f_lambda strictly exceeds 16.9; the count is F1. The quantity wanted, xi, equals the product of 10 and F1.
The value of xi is 40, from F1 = 4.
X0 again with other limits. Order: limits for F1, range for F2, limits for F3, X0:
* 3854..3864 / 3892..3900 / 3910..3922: 1.9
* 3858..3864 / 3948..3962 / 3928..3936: 3.7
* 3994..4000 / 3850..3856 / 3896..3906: 2.3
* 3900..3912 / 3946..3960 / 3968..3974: 3.4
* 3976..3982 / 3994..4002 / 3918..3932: 2.5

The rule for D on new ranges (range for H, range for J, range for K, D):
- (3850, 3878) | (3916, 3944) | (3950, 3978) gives -11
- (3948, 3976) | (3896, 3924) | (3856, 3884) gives -8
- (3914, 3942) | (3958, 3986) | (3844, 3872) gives -9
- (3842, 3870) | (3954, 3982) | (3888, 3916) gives -13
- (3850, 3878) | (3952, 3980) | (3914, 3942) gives -11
